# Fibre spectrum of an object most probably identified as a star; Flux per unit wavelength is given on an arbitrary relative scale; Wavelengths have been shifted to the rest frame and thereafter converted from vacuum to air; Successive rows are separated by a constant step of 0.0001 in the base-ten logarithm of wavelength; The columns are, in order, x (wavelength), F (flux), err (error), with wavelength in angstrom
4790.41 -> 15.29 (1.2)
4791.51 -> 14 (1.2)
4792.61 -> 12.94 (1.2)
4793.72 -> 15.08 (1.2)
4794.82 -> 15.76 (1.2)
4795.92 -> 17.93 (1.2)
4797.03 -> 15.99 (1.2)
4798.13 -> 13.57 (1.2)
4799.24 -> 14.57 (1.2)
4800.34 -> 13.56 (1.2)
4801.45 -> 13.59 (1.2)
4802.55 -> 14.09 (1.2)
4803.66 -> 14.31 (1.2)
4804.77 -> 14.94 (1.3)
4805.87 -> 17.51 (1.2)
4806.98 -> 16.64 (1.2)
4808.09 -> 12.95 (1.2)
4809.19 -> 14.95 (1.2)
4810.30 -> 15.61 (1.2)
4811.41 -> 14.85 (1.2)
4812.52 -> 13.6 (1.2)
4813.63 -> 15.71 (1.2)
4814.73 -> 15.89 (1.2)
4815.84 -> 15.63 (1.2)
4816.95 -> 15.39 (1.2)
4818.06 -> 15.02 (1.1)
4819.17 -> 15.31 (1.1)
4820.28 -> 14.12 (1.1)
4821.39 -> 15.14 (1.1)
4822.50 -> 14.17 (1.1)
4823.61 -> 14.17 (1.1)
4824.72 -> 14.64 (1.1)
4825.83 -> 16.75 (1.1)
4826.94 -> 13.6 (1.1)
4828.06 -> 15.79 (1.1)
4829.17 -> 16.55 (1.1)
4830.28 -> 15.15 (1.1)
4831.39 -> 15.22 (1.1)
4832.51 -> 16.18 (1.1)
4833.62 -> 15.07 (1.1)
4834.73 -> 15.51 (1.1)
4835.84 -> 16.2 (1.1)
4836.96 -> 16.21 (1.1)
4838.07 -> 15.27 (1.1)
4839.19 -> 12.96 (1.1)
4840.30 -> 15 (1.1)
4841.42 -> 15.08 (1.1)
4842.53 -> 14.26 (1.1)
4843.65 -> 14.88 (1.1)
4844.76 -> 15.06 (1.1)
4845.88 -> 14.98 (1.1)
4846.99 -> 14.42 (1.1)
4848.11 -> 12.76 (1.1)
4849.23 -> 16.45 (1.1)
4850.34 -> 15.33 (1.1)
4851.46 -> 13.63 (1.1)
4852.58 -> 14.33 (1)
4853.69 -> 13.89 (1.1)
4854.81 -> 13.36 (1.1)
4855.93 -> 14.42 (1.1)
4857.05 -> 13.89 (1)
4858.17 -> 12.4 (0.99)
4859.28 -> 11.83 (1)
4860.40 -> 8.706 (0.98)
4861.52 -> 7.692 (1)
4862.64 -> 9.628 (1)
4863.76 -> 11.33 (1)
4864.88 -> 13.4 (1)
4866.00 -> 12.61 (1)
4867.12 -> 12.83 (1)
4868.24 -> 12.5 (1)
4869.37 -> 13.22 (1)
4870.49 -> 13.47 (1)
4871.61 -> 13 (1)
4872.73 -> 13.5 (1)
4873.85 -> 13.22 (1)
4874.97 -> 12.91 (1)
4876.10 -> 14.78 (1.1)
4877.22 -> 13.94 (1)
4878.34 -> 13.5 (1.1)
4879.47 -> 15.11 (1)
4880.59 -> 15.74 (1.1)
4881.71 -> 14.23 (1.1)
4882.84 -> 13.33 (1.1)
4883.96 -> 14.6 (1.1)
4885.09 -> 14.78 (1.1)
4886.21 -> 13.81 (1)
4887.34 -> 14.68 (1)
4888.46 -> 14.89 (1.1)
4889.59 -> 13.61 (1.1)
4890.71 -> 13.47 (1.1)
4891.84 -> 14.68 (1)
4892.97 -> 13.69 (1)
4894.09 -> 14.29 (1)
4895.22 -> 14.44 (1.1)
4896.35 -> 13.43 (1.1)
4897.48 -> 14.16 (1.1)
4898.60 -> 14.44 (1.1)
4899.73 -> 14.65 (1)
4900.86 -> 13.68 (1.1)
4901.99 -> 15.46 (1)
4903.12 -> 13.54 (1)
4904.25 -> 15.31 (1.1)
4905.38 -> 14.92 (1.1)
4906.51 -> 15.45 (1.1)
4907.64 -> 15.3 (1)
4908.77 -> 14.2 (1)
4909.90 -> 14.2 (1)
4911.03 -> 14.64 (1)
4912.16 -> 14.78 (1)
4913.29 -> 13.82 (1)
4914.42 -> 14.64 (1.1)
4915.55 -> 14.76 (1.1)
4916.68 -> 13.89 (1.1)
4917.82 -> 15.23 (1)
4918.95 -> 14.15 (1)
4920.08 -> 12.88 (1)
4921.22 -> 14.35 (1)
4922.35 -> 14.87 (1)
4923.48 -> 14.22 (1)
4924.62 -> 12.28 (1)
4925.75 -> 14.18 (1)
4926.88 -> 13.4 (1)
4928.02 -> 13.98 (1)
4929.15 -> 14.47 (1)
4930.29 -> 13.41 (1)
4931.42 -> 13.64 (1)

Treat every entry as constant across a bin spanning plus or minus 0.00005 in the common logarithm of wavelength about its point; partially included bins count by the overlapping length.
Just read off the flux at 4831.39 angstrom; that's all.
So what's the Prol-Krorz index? 15.22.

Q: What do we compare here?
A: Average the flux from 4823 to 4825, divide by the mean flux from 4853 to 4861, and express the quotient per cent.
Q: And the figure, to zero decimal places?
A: 114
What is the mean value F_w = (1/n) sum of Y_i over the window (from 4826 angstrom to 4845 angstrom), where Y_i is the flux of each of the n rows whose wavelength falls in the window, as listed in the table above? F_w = 15.2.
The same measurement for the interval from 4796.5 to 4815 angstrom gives 14.8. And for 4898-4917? 14.6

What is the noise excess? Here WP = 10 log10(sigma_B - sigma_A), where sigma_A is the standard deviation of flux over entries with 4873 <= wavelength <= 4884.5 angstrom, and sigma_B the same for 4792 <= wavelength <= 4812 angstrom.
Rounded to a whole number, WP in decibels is -3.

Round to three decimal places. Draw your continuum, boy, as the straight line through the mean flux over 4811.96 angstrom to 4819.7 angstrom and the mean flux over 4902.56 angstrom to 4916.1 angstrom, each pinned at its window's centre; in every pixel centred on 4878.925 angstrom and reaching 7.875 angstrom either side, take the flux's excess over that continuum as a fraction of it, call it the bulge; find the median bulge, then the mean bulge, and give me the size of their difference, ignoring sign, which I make 0.010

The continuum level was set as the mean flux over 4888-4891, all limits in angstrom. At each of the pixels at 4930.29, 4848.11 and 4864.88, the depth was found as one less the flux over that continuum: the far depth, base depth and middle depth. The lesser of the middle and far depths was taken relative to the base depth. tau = 0.5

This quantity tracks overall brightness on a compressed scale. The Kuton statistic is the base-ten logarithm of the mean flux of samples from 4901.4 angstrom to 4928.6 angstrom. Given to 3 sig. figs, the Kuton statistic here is 1.16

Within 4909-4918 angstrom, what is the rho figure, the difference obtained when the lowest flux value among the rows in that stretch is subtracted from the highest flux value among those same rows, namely 1.4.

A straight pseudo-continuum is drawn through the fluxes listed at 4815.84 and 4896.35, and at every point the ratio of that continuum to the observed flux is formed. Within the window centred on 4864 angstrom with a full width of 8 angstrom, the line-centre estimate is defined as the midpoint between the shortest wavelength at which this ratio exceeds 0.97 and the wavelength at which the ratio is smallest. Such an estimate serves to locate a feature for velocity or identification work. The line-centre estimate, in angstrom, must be 4862.6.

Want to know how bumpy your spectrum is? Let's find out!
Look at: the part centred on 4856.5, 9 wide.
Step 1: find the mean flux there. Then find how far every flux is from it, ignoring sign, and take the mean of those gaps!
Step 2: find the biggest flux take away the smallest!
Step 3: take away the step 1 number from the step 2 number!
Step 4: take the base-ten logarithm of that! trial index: 0.6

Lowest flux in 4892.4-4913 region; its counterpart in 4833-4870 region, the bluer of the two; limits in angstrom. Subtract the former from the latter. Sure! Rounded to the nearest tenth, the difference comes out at -5.7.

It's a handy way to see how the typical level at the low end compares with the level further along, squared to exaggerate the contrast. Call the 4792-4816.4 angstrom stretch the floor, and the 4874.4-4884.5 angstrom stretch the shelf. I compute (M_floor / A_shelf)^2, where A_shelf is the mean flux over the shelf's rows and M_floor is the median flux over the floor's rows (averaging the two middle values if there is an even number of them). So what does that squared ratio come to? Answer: 1.10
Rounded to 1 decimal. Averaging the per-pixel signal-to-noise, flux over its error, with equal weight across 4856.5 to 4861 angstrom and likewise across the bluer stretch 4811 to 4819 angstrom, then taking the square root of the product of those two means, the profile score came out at 12.3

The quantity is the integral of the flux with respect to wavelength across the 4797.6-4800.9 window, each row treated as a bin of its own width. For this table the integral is 46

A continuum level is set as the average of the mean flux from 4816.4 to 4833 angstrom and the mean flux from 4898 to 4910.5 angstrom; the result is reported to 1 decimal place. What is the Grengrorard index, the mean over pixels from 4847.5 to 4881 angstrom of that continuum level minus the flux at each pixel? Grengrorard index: 1.8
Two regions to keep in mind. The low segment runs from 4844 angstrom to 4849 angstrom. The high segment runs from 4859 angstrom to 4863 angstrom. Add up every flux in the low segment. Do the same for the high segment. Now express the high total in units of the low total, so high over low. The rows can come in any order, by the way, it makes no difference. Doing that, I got 0.66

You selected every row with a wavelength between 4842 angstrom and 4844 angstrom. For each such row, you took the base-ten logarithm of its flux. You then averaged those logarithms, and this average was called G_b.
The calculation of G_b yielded 1.16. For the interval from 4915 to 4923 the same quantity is 1.15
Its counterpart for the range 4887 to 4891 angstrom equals 1.15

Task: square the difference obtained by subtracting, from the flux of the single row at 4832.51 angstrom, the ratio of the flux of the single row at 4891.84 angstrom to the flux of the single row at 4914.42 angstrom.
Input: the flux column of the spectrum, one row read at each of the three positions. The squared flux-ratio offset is 230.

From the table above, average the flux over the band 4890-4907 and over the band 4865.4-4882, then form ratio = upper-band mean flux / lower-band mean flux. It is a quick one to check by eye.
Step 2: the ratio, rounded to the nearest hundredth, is 1.05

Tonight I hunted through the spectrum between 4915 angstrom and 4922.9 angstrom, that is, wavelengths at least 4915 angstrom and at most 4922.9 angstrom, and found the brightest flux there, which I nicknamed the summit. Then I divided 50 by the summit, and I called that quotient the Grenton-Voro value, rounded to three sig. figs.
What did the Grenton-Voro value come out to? 3.28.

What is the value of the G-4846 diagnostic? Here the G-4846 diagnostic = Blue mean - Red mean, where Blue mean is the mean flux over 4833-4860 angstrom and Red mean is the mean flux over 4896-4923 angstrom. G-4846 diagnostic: 0.0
